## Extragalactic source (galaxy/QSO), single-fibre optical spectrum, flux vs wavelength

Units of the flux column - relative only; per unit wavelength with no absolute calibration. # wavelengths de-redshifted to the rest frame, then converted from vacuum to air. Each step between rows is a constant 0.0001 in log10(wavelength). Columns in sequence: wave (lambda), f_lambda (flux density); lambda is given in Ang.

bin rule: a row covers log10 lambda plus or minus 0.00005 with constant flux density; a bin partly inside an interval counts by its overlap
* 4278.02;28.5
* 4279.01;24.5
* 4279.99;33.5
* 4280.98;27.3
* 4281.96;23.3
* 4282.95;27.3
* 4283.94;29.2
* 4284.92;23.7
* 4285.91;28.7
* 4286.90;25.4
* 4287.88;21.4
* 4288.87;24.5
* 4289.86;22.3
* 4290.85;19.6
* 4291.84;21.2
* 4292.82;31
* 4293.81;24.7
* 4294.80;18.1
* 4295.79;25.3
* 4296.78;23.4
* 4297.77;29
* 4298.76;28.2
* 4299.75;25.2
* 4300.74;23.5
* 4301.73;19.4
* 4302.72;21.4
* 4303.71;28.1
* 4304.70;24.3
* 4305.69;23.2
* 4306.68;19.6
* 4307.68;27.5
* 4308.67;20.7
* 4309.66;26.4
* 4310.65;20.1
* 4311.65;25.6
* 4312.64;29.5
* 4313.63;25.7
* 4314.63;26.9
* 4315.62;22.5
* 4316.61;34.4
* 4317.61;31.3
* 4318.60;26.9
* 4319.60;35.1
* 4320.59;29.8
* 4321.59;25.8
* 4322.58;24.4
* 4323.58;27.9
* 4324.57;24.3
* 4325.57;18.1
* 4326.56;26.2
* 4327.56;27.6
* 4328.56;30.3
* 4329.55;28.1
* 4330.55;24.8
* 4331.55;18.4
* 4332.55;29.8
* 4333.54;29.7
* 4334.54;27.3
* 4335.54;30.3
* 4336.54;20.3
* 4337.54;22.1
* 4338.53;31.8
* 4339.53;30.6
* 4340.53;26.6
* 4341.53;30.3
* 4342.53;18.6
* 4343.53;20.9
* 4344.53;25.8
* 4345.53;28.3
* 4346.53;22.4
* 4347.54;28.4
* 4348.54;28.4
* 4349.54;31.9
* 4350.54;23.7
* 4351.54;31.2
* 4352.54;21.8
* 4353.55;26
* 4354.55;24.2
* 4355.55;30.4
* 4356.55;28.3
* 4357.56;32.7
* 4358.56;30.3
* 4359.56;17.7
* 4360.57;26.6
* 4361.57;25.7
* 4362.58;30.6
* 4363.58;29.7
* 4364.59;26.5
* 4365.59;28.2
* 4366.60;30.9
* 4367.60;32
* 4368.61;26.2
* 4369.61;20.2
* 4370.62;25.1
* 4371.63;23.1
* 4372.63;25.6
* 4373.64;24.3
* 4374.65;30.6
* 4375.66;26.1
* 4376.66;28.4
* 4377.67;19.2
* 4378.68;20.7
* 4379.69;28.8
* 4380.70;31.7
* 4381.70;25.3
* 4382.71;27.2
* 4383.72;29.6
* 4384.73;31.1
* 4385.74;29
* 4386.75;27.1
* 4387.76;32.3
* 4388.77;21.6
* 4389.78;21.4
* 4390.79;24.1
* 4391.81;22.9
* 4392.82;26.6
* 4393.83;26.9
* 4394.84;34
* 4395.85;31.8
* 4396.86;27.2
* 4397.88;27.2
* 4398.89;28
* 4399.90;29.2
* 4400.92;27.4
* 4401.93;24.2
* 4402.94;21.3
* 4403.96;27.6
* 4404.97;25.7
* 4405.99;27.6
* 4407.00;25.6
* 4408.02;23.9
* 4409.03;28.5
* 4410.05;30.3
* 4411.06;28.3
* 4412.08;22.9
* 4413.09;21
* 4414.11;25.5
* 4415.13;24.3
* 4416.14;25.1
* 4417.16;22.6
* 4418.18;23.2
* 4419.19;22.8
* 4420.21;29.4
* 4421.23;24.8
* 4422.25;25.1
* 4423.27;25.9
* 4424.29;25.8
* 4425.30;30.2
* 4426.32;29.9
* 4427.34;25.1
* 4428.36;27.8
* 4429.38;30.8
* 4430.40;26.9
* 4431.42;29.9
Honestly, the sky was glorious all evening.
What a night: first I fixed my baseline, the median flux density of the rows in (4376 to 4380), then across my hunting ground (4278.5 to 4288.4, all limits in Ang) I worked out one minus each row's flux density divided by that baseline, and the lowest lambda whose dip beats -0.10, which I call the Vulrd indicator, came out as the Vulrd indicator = 4279.01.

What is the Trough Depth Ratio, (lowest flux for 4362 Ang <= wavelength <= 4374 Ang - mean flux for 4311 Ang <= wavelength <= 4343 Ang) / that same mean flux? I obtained -0.25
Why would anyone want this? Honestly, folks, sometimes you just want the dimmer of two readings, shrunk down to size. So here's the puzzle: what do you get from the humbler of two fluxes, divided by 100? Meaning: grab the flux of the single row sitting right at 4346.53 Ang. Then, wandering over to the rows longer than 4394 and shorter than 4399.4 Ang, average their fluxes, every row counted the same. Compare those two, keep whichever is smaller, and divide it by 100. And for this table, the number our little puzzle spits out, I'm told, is 0.224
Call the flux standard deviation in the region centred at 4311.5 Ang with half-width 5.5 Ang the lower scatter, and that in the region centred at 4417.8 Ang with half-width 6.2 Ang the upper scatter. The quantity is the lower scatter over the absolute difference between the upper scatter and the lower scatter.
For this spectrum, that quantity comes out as 1.9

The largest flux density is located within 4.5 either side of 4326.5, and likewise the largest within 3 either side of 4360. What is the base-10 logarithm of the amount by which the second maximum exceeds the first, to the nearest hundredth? 0.38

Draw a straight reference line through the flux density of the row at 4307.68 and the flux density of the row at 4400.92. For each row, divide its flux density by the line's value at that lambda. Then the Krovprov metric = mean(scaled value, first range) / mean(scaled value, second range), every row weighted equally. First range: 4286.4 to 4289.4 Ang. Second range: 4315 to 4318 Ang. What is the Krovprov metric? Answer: 0.81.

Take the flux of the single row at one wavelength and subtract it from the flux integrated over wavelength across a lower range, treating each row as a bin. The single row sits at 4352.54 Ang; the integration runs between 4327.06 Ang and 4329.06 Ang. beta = 36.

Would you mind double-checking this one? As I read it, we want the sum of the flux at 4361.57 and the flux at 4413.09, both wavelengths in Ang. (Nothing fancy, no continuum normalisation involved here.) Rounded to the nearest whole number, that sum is 47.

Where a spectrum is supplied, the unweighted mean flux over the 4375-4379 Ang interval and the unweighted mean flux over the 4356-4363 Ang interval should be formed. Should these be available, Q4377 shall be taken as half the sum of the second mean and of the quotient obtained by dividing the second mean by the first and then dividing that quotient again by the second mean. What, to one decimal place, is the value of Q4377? 13.7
